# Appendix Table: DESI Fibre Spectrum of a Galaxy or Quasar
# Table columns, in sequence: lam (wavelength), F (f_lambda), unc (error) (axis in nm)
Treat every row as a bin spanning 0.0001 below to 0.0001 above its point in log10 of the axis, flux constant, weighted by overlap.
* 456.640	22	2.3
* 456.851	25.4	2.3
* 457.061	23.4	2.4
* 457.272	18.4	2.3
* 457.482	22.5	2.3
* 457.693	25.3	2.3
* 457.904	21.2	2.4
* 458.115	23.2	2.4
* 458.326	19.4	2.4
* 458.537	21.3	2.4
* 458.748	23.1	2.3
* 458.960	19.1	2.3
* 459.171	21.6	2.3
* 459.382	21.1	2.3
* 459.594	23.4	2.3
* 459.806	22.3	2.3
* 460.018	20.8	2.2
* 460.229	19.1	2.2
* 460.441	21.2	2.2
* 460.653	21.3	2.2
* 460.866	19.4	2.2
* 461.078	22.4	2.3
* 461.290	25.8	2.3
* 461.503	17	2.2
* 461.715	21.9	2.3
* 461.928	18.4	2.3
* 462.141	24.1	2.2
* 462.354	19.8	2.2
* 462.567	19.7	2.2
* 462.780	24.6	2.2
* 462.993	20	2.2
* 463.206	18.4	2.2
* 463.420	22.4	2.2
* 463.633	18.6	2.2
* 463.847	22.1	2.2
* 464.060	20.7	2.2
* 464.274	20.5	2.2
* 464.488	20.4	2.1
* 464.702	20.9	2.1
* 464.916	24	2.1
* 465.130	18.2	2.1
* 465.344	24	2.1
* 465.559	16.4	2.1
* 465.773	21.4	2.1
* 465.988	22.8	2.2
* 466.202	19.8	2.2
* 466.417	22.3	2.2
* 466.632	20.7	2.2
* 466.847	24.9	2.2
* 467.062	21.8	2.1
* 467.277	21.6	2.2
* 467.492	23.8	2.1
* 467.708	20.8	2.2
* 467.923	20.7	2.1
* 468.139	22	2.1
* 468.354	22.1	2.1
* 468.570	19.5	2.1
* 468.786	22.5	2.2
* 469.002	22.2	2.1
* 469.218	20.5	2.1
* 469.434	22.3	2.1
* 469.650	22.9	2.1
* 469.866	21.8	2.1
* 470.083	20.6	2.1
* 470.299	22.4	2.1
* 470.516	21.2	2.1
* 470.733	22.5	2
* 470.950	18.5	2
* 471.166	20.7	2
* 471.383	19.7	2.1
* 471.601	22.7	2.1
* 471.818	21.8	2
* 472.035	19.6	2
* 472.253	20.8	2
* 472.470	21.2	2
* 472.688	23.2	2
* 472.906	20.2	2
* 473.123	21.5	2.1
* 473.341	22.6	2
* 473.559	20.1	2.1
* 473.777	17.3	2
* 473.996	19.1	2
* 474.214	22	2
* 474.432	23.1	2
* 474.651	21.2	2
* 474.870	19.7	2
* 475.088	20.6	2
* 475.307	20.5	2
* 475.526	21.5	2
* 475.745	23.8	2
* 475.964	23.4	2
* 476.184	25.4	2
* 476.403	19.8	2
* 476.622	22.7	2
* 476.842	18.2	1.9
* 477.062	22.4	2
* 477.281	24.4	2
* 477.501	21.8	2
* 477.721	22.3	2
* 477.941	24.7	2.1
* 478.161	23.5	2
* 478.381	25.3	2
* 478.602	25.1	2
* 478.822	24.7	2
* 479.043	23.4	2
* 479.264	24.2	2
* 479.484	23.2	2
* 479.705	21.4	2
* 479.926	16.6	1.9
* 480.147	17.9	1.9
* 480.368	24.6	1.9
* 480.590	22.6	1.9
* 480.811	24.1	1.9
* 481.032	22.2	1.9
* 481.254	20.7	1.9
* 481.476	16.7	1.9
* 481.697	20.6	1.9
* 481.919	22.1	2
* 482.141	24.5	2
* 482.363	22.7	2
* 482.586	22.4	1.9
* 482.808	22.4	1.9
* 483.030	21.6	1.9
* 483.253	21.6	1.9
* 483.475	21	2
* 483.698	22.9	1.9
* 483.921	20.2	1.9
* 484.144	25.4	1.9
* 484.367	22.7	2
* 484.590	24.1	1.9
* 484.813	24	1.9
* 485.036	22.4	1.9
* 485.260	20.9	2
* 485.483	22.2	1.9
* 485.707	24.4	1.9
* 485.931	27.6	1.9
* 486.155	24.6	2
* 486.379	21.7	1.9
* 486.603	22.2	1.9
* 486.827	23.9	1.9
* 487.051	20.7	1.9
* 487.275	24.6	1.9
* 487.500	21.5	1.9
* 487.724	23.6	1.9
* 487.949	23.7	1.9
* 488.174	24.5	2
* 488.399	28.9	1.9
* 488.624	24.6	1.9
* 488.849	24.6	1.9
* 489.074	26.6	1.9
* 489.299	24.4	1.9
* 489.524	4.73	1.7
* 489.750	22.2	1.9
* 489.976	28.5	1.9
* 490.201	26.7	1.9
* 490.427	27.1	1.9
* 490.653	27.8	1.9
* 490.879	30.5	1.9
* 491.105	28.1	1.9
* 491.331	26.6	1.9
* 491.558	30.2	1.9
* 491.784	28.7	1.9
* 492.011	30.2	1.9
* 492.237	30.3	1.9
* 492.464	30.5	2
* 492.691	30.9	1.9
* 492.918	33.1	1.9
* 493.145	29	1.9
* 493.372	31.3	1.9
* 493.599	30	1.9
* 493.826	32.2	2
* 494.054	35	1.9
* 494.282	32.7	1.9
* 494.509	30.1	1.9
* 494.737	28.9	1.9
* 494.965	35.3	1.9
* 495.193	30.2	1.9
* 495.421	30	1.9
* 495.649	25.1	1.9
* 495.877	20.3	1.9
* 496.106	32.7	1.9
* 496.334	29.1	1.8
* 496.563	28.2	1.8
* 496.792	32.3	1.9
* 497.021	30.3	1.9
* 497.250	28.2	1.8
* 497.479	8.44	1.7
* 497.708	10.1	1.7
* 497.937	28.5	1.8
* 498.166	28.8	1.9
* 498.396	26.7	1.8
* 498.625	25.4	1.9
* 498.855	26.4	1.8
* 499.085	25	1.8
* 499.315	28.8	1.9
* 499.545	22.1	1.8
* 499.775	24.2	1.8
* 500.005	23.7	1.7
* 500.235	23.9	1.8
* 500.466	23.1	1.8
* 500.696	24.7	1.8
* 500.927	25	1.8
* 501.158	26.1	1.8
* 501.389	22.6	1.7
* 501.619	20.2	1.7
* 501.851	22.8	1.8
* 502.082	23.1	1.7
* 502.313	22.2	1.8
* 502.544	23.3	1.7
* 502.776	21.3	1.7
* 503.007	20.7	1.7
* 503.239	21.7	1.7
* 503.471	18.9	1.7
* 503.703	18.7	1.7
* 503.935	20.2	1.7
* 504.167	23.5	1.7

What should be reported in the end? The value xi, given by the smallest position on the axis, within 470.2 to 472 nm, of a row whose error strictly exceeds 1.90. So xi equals 470.299 nm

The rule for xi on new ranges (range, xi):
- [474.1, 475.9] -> 474.214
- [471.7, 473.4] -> 471.818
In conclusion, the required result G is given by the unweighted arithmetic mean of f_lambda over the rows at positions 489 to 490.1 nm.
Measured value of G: 21.3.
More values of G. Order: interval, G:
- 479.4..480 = 20.4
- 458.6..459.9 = 21.8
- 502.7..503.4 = 21.2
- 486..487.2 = 22.6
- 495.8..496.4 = 27.4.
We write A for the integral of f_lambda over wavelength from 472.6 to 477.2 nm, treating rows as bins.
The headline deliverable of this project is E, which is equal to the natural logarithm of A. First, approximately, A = 98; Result 4.59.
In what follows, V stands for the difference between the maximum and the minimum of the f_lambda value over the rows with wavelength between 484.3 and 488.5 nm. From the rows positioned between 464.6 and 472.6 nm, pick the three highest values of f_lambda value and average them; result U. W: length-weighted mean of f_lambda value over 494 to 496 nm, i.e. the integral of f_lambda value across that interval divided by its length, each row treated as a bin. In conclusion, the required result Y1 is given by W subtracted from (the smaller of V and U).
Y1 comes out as -21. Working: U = 24.3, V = 8.2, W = 29.6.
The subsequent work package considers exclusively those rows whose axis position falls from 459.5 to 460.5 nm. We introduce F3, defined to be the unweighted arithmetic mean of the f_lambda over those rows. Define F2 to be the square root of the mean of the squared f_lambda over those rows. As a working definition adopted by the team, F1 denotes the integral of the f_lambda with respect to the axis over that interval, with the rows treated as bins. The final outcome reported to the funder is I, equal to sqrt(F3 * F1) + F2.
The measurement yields 43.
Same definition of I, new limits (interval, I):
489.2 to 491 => 57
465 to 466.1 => 42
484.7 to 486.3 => 54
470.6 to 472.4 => 49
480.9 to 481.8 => 39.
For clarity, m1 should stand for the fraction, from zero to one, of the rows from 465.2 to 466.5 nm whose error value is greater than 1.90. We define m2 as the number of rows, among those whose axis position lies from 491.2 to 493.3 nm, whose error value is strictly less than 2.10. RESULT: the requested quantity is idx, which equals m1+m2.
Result 10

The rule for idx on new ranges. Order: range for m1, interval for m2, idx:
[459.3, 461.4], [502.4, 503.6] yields 6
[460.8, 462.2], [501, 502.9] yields 9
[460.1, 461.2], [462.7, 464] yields 1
